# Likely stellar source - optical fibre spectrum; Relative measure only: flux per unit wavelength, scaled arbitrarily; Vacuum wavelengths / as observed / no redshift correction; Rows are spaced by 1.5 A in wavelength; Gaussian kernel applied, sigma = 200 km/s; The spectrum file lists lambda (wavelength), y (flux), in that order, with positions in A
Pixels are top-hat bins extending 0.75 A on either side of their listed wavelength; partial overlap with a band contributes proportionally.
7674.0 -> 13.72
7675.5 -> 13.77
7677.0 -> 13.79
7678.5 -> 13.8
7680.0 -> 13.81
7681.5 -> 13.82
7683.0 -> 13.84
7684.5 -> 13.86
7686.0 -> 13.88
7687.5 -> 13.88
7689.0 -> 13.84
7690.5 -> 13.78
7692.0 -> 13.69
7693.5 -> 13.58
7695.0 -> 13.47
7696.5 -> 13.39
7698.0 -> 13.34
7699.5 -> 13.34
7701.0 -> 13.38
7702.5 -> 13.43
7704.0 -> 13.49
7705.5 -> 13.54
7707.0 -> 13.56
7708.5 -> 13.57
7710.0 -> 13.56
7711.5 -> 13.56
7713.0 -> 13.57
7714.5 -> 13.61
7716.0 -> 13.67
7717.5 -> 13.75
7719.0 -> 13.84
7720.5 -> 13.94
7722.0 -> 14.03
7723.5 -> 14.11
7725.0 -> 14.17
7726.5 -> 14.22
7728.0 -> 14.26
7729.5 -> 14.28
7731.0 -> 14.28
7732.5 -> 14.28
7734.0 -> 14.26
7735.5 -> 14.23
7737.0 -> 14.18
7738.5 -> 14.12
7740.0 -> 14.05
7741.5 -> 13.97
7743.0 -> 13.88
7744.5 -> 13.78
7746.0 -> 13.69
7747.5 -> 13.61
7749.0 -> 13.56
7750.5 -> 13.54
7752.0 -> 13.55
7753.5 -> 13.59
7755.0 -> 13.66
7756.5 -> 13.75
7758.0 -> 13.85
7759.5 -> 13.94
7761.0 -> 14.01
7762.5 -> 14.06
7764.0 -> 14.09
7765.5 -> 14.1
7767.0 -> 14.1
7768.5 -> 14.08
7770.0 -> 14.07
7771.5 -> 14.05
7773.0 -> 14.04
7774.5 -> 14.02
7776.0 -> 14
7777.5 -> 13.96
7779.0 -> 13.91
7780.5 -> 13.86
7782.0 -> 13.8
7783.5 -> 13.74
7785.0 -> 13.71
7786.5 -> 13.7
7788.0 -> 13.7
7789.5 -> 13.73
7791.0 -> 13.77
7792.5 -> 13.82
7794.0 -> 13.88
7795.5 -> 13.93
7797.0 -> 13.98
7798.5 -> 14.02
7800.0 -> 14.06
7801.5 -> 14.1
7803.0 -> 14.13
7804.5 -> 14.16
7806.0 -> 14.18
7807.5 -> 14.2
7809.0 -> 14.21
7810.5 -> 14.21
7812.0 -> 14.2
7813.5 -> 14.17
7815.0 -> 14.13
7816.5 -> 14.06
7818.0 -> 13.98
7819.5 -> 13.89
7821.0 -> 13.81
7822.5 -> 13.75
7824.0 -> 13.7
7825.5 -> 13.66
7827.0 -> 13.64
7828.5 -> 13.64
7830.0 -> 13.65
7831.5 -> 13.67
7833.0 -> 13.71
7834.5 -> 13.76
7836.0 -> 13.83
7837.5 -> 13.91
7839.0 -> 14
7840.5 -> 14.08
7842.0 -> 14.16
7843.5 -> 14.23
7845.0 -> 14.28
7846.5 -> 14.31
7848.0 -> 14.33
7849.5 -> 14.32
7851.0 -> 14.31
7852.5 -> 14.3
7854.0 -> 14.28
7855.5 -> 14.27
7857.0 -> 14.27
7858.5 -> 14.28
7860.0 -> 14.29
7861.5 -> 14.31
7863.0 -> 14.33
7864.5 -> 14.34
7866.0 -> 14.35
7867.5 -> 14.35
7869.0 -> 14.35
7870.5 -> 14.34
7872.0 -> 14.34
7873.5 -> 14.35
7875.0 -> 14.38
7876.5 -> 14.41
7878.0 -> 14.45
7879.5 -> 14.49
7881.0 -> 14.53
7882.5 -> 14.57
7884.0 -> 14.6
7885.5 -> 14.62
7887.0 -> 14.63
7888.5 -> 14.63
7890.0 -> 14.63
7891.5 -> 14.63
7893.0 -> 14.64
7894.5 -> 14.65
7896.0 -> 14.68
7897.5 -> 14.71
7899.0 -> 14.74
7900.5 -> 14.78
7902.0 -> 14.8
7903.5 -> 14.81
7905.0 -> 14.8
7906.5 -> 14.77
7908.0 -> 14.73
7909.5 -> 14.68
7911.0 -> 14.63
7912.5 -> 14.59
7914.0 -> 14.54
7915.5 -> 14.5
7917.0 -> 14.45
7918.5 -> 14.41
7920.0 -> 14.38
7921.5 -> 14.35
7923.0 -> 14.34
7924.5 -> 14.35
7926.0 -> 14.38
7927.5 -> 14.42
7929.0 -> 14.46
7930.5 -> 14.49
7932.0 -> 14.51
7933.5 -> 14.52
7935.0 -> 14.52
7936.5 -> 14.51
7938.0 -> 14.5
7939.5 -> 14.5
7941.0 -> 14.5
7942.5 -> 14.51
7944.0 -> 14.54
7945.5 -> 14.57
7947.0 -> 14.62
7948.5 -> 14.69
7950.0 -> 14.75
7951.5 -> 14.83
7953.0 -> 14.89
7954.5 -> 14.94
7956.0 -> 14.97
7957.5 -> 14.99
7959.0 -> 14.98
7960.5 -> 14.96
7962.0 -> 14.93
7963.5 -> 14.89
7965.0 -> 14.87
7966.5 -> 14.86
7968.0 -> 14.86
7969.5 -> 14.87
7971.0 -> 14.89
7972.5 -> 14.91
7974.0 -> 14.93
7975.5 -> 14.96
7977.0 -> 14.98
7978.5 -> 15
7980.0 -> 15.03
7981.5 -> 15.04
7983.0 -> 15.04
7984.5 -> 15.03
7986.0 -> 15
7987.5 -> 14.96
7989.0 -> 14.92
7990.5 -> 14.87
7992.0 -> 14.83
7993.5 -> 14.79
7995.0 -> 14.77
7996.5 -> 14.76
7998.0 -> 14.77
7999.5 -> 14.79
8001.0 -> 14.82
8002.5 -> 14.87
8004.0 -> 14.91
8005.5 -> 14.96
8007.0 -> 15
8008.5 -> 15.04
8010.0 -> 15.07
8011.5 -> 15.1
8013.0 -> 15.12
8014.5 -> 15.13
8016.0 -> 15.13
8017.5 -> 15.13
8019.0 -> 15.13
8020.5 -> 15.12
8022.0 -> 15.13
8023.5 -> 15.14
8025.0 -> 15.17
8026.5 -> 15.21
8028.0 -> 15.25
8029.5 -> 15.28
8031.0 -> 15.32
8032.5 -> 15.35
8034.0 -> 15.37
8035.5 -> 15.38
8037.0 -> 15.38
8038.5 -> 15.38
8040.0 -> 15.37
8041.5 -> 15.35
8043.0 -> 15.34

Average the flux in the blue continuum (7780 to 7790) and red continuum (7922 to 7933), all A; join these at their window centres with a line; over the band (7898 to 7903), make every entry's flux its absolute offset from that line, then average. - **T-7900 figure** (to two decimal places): 0.48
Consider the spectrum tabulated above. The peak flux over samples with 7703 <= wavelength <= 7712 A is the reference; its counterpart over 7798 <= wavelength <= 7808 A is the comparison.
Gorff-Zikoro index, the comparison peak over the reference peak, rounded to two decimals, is 1.05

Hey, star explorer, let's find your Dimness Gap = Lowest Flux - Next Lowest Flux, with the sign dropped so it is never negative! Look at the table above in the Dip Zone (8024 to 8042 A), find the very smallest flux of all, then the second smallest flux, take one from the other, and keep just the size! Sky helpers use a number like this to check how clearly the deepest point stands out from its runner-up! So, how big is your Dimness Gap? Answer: 0.040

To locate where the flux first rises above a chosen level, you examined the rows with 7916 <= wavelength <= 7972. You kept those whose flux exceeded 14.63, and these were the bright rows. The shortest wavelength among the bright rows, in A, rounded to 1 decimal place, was 7948.5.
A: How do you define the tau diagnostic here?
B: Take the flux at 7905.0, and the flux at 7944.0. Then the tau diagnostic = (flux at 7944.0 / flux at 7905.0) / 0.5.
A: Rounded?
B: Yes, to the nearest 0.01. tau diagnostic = 1.96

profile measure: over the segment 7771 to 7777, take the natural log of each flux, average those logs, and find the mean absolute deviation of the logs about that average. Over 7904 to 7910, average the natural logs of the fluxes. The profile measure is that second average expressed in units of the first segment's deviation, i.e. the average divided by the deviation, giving 2157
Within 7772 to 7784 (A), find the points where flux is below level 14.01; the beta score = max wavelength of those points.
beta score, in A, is 7783.5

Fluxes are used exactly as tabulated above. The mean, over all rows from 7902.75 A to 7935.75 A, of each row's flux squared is 211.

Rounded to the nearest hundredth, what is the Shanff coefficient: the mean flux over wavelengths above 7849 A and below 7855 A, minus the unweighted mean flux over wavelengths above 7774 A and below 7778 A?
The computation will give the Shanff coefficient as 0.31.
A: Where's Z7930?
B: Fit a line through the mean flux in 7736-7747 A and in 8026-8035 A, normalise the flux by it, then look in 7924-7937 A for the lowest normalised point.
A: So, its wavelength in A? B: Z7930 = 7924.5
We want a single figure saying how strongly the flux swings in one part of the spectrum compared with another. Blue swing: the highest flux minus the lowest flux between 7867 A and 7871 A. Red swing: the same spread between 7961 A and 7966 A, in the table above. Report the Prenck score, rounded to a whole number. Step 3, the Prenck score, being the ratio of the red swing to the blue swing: 6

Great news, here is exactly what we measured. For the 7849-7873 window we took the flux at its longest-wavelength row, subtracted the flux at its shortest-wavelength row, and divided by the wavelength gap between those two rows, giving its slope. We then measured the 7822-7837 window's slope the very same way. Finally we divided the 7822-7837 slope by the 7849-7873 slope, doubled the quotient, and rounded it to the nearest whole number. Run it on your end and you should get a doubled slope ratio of 13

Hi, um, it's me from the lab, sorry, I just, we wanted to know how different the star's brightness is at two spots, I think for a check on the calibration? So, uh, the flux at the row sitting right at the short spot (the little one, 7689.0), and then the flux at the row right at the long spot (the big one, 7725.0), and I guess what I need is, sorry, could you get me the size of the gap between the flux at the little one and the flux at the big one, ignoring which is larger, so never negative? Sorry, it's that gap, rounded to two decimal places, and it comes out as 0.33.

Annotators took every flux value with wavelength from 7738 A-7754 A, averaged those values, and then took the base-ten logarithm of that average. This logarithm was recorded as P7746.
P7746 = 1.14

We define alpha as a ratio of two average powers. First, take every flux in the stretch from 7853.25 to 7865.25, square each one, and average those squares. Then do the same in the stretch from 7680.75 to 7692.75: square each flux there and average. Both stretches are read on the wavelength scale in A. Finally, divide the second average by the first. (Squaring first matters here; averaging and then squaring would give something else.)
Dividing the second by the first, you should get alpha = 0.935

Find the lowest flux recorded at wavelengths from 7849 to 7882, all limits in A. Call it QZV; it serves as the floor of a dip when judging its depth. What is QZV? 14.27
